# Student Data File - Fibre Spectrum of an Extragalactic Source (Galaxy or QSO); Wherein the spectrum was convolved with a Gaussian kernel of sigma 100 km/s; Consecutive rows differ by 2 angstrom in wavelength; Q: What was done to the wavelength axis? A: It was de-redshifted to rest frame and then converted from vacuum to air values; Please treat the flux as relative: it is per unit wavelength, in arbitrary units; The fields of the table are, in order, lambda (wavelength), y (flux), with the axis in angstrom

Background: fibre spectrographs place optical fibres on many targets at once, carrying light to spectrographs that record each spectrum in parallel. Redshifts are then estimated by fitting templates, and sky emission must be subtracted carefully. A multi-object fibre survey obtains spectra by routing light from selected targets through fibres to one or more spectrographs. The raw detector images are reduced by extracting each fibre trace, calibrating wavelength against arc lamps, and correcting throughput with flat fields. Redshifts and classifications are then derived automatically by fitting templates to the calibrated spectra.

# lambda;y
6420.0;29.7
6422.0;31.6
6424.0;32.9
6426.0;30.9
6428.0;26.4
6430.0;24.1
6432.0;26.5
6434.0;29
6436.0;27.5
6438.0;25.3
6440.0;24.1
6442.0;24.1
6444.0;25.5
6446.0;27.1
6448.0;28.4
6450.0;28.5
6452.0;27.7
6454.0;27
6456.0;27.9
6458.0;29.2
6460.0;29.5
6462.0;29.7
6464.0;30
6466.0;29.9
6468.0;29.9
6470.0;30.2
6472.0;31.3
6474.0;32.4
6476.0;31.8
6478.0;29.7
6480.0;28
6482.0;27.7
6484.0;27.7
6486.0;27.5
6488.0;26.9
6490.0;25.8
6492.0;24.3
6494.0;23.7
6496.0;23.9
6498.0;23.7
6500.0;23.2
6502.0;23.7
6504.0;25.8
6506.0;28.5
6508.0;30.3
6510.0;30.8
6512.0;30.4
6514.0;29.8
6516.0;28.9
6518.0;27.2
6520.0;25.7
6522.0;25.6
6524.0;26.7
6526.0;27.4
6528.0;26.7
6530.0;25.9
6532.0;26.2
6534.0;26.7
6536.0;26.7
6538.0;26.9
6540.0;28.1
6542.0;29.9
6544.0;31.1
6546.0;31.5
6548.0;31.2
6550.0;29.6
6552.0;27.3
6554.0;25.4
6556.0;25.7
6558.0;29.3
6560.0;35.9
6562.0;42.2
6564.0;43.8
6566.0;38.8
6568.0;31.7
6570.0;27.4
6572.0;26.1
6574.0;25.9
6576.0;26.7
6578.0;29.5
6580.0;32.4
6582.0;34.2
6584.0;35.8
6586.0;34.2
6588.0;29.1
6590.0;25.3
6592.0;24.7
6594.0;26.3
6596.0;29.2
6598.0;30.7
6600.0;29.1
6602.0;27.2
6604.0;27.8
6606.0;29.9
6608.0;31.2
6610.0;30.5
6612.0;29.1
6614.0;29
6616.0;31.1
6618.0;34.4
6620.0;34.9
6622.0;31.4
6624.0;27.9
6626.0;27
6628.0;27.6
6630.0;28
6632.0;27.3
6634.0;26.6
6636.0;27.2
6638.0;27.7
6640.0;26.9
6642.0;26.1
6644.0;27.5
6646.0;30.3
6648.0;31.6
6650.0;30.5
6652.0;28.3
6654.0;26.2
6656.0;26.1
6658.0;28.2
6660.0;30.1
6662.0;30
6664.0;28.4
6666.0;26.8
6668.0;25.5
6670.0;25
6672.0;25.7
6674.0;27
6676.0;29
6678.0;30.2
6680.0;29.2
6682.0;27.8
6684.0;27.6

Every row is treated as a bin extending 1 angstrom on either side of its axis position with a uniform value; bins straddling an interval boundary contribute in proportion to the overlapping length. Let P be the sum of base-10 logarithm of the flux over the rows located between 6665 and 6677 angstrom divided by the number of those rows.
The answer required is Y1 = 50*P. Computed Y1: 71.1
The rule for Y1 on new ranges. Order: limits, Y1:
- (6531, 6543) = 71.9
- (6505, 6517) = 73.7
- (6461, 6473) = 74.0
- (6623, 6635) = 71.9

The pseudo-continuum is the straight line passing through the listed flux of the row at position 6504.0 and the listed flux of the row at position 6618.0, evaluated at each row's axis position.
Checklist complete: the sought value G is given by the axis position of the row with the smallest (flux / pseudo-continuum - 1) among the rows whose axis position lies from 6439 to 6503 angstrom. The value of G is 6500.0 angstrom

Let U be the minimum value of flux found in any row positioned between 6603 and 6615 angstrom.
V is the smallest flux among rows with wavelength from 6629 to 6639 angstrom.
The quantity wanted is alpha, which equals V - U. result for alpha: -1.2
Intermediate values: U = 27.8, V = 26.6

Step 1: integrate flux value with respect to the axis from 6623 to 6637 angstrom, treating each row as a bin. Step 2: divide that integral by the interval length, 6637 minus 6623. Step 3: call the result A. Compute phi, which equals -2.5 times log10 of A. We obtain -3.59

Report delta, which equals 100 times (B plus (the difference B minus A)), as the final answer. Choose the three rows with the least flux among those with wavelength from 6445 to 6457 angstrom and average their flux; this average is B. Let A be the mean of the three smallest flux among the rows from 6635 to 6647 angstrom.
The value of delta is 2780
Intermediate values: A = 26.7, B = 27.3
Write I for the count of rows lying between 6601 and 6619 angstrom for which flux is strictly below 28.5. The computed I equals 2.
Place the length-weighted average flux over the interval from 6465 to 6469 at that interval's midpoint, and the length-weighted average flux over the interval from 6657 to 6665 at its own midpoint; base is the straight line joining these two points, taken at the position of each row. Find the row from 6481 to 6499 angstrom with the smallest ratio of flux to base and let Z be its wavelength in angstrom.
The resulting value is 6494.0 angstrom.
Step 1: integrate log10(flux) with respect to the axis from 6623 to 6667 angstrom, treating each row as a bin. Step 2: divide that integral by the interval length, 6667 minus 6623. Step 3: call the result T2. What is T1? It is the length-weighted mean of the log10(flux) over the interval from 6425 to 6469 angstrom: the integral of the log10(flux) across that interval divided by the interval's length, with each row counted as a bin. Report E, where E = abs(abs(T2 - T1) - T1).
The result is 1.43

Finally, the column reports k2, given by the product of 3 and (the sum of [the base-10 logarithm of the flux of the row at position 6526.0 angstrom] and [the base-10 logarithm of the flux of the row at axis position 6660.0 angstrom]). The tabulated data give 8.75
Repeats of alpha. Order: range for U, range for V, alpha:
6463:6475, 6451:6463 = -2.9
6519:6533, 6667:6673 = -0.6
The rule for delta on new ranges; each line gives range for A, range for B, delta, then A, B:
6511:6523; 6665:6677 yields 2463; 26.2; 25.4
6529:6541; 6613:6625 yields 3240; 26.3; 29.3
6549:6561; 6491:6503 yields 2093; 26.1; 23.5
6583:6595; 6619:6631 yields 2957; 25.4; 27.5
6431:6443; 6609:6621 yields 3457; 24.5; 29.5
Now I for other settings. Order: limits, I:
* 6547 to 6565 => 3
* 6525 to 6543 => 8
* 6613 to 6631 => 4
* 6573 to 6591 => 3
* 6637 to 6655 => 6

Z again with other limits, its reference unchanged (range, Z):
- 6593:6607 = 6594.0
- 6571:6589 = 6574.0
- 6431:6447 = 6440.0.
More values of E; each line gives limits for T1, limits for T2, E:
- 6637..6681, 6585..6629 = 1.43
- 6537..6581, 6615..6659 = 1.46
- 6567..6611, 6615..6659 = 1.46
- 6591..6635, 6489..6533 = 1.42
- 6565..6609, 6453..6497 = 1.45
